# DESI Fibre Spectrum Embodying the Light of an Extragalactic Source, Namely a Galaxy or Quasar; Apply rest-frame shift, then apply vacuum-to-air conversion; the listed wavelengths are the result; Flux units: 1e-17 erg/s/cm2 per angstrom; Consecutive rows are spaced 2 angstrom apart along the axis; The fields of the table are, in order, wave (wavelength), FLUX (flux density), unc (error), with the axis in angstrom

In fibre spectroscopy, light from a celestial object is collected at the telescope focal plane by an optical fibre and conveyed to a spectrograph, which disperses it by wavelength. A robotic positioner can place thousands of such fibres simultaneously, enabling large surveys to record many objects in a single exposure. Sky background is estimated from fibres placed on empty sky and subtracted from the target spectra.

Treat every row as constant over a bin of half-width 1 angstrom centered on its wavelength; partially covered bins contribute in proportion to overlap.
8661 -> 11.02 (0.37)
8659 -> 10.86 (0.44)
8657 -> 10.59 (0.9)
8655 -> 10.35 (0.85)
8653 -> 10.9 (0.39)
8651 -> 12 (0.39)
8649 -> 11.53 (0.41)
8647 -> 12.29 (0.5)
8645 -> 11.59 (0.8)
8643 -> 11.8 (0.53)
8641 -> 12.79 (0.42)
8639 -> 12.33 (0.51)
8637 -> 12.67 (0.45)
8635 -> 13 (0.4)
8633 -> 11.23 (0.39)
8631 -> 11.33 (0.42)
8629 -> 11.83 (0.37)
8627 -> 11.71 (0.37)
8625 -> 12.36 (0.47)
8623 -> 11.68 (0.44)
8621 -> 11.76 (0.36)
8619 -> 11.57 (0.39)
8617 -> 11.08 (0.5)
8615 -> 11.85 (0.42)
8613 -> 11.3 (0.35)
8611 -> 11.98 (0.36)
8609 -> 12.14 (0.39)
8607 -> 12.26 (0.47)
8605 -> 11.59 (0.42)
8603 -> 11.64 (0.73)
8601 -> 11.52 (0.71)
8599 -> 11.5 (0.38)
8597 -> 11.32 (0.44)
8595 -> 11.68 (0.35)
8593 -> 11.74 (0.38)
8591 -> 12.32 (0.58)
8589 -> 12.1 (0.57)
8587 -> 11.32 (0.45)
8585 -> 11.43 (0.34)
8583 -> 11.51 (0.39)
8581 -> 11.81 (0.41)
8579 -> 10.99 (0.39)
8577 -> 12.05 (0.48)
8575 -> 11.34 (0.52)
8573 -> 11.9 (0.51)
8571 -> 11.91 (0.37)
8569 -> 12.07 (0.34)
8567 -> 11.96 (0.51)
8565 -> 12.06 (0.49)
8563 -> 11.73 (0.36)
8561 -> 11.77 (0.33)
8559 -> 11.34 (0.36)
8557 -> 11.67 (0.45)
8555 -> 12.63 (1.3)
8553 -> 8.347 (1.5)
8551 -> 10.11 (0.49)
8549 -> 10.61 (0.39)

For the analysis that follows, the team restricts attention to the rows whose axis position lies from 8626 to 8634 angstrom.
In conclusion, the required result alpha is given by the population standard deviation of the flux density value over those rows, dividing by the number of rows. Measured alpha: 0.25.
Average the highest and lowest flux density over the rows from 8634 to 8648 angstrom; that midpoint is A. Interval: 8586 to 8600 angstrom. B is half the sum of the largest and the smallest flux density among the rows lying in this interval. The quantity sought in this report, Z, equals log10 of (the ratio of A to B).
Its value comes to 0.017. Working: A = 12.3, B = 11.8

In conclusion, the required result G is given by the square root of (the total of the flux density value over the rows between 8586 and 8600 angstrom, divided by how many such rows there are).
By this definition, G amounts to 3.42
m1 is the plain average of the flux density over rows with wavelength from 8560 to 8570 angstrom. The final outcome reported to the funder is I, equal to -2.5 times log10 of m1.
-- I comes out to -2.69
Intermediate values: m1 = 11.9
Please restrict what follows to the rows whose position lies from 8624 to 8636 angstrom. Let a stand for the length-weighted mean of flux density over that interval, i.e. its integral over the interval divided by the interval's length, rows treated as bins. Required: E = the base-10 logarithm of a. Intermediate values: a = 11.9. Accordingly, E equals 1.08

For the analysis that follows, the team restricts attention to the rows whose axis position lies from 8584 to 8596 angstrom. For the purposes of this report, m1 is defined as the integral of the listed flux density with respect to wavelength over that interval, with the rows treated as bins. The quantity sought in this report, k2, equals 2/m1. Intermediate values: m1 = 141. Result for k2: 0.0142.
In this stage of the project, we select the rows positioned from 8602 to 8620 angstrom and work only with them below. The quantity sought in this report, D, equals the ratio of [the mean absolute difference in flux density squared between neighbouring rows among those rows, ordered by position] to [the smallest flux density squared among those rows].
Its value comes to 0.08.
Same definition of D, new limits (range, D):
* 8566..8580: 0.08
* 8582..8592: 0.05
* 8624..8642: 0.10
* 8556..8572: 0.04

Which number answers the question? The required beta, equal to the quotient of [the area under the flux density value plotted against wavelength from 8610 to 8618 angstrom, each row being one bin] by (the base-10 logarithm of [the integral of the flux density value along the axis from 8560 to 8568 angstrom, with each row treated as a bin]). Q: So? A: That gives 46.7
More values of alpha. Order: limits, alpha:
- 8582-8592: 0.40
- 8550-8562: 1.39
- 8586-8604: 0.32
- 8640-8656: 0.72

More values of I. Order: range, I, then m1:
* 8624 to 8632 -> -2.68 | 11.8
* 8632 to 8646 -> -2.72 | 12.2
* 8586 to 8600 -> -2.67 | 11.7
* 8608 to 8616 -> -2.68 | 11.8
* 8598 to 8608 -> -2.67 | 11.7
